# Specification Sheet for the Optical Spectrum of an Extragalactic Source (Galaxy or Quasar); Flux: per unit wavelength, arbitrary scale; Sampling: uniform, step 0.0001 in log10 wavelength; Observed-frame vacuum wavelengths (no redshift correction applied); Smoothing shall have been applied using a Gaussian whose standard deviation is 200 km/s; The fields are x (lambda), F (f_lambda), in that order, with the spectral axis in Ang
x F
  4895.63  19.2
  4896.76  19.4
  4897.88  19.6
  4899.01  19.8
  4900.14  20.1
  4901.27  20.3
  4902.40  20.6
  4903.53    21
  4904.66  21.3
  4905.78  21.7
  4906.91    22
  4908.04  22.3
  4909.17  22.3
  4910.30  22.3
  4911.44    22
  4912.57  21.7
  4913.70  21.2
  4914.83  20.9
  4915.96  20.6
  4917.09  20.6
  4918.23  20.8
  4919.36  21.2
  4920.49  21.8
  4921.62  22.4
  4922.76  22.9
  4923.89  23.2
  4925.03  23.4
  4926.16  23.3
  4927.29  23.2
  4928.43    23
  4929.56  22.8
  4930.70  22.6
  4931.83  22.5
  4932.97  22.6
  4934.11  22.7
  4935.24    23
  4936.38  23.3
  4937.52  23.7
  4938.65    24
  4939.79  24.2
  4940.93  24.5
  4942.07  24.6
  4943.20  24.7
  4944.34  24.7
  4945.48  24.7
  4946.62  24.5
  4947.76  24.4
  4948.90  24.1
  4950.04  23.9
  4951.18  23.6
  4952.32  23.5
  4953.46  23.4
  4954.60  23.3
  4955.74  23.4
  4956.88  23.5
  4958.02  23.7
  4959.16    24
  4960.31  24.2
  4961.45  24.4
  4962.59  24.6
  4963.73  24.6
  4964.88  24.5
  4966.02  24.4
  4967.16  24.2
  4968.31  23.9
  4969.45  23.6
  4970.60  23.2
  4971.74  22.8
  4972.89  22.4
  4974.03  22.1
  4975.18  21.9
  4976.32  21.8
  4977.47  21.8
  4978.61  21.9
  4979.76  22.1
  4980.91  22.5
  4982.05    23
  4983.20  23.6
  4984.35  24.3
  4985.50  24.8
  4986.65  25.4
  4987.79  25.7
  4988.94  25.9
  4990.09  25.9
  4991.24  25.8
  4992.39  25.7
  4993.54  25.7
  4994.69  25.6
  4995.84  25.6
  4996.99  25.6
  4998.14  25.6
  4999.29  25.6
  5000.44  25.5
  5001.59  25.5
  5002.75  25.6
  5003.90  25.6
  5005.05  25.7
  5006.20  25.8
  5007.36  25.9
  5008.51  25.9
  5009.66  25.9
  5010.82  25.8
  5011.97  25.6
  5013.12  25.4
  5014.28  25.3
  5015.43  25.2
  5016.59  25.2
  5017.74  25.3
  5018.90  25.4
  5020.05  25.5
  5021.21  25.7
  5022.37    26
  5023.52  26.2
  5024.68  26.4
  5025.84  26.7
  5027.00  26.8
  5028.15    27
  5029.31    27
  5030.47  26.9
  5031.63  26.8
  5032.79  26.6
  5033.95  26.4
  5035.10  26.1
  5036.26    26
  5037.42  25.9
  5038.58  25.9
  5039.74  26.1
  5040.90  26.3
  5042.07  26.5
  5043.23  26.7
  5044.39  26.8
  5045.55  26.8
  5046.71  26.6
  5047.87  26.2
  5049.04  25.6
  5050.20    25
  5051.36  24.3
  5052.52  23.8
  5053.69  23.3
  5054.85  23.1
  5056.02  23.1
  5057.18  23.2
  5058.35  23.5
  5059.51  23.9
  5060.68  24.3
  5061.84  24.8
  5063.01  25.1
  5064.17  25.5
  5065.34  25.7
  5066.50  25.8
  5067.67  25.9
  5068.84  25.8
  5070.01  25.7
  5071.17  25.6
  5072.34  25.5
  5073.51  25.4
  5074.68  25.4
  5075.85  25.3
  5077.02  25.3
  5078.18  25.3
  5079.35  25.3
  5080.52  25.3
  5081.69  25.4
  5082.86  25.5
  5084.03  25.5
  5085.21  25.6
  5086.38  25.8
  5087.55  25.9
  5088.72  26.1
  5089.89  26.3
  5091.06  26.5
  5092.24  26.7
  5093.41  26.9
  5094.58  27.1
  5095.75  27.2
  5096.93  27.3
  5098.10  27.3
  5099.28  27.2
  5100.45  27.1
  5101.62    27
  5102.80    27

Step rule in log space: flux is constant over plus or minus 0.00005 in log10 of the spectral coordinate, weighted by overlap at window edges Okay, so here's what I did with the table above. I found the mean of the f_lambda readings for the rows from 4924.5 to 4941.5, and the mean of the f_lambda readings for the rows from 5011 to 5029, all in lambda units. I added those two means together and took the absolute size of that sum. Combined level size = 49.1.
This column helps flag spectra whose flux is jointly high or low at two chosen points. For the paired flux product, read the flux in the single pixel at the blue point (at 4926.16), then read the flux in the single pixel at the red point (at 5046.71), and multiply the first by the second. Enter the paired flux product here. 620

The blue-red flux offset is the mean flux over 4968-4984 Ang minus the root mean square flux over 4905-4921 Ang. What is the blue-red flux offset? 1.1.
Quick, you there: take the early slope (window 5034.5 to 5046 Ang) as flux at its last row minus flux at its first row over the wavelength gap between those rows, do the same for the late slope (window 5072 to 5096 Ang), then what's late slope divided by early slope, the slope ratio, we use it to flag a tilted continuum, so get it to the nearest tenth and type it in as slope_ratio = 1.1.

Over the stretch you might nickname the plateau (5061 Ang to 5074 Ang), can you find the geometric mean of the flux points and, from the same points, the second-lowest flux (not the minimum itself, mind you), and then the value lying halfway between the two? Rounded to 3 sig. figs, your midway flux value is 25.3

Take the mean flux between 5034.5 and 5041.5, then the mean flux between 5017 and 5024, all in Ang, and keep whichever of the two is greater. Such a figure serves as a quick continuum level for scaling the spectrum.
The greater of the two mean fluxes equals 26.1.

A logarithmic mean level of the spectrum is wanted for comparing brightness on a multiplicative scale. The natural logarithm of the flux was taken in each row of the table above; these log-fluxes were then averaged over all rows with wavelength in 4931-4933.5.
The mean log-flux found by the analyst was 3.12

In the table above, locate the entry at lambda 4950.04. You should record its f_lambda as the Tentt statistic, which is 23.9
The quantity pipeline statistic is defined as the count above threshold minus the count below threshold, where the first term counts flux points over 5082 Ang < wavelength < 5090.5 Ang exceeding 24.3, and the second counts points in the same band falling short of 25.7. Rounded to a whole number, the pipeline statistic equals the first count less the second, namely 4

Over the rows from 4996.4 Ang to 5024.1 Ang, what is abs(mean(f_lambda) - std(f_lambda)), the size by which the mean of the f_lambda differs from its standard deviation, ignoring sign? 25.4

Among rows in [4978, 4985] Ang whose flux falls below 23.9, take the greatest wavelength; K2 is 4983.20 Ang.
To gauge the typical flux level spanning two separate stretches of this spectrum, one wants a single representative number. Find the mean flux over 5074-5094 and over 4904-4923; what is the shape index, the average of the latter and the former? 23.7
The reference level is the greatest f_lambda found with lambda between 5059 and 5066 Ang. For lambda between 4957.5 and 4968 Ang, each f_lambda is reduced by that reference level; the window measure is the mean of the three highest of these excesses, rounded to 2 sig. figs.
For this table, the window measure -1.1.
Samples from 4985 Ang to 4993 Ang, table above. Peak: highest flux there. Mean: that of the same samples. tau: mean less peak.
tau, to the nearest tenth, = -0.3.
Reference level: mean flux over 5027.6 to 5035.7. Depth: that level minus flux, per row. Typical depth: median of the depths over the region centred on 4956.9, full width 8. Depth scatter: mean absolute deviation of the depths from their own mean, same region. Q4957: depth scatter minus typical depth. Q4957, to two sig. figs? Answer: -2.9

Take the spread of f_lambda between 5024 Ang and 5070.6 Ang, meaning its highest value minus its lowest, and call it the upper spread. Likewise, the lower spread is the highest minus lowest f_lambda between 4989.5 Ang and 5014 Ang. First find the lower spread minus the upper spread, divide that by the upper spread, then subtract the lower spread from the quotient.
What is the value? -1.4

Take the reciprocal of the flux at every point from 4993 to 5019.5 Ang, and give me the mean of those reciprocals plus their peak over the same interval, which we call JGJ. 0.079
